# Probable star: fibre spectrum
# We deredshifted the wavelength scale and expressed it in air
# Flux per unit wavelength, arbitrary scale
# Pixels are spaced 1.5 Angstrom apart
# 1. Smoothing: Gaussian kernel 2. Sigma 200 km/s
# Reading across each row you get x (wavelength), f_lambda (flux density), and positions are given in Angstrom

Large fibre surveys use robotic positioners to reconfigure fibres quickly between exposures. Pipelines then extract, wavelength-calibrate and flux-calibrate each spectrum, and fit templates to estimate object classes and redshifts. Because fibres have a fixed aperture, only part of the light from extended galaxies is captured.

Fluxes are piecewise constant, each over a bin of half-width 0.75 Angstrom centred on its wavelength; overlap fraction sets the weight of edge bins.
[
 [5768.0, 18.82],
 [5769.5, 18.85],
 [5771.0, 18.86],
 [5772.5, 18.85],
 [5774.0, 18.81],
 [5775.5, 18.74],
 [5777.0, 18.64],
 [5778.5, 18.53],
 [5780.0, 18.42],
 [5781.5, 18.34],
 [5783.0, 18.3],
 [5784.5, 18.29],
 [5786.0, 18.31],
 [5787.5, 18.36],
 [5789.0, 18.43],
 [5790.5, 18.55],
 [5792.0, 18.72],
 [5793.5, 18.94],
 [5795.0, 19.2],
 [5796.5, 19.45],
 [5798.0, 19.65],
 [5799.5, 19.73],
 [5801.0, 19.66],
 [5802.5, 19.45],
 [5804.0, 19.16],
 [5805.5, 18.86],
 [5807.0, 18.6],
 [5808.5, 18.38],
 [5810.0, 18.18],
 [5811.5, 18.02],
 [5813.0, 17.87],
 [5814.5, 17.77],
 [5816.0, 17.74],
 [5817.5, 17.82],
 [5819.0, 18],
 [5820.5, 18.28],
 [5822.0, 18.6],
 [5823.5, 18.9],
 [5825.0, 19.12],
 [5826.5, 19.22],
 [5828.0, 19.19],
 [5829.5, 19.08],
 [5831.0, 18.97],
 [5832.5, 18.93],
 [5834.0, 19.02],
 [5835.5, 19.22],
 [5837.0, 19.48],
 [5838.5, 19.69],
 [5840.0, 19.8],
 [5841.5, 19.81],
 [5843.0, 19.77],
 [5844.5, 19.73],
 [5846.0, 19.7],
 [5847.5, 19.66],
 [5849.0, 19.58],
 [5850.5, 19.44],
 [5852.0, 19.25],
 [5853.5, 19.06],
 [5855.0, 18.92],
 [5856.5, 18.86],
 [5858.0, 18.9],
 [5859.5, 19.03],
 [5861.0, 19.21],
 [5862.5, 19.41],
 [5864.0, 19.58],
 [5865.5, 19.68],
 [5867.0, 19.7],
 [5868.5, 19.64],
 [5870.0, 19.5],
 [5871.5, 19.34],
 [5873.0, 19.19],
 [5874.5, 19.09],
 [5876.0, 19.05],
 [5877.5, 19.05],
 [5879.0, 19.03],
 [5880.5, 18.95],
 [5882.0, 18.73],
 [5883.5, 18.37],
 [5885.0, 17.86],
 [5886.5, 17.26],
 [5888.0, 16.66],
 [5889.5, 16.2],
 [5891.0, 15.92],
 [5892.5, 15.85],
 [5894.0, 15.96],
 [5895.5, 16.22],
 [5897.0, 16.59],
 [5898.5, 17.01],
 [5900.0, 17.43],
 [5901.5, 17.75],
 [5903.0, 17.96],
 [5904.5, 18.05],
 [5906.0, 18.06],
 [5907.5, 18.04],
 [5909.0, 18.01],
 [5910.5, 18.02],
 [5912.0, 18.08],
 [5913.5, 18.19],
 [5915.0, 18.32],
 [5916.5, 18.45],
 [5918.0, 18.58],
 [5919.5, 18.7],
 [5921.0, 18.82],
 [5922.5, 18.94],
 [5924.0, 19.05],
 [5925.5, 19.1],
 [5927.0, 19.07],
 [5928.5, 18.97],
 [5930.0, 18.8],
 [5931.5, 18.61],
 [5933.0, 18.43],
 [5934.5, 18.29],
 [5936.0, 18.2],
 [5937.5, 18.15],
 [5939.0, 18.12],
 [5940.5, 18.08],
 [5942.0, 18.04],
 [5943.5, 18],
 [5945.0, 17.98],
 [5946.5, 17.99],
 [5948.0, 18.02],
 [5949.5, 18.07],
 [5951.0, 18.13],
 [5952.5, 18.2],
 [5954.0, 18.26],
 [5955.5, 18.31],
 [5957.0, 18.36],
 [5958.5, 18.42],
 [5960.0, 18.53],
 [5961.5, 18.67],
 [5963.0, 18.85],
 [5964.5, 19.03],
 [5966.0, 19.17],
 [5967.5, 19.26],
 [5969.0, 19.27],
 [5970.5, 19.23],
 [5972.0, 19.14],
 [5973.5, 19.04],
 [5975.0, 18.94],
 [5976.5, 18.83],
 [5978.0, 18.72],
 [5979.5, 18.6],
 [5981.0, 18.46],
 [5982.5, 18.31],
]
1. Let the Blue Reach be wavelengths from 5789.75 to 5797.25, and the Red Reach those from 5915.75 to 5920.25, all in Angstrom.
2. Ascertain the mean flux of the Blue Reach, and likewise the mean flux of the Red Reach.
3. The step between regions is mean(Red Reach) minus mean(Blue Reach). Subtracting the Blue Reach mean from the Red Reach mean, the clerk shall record -0.4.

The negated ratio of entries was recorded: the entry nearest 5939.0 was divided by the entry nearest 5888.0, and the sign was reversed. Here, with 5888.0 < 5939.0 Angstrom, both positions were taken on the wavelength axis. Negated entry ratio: -1.09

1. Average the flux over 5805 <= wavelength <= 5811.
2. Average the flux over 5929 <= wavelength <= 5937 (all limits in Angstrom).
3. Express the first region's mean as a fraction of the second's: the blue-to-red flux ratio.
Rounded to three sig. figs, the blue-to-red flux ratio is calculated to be 1.00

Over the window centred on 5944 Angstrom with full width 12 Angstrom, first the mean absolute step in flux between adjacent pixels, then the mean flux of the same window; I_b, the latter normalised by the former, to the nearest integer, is 549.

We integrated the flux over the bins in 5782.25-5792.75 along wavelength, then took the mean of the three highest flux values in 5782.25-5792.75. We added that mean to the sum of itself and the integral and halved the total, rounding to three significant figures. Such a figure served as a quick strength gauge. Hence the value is 115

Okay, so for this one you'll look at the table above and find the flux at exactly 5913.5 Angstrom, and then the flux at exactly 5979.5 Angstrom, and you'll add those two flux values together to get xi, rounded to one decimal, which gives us 36.8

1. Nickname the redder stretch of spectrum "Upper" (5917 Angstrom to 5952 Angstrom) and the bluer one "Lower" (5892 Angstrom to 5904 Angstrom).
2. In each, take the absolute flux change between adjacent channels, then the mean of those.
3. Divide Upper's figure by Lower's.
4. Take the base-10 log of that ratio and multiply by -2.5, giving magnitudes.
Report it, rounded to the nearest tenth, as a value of 1.4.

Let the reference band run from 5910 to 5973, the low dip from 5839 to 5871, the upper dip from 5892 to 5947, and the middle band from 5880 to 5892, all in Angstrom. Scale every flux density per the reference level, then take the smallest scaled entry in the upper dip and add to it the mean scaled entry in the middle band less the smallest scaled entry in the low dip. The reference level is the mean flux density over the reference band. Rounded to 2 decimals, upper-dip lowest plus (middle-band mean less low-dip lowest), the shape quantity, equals 0.78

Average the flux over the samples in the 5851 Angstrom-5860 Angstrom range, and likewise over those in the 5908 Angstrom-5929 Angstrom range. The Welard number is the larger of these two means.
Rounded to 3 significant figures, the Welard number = 19.0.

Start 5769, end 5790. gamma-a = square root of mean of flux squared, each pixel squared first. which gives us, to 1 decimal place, 18.6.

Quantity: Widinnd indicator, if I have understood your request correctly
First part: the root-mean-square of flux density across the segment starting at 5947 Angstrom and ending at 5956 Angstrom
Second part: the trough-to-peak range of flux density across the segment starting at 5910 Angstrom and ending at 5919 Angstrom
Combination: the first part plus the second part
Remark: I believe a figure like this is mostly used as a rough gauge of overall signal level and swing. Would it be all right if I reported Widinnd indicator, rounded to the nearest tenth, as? 18.7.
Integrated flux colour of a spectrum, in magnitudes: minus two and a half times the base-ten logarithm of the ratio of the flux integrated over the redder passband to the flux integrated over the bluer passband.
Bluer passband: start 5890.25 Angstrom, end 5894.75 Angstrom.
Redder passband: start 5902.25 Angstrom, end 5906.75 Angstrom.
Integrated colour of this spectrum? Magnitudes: -0.14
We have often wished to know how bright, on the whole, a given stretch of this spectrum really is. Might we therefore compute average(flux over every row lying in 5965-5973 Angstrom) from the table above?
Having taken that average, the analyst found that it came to 19.2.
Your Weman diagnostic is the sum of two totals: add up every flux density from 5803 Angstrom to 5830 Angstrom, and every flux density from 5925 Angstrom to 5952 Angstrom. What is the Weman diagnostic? 663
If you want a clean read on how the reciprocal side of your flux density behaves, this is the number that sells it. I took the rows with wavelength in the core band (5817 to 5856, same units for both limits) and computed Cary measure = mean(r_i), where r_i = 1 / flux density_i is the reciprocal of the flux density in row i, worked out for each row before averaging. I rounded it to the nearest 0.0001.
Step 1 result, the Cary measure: 0.0522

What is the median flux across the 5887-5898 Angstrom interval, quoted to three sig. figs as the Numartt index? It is 16.2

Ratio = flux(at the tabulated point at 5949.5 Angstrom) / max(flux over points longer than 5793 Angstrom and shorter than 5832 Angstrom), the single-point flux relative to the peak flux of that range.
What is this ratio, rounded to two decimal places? 0.92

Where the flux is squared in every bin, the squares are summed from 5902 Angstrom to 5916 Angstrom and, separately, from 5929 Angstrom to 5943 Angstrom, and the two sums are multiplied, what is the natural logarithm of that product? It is 16.0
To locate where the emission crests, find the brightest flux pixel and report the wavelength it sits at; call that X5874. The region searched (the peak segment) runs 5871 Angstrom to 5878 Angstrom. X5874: 5871.5 Angstrom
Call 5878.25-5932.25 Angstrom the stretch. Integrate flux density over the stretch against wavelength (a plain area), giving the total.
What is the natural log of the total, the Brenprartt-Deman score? 6.88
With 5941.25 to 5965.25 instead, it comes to 6.09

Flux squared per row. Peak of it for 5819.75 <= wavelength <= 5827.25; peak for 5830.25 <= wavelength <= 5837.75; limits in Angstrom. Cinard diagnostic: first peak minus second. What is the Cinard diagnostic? -10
